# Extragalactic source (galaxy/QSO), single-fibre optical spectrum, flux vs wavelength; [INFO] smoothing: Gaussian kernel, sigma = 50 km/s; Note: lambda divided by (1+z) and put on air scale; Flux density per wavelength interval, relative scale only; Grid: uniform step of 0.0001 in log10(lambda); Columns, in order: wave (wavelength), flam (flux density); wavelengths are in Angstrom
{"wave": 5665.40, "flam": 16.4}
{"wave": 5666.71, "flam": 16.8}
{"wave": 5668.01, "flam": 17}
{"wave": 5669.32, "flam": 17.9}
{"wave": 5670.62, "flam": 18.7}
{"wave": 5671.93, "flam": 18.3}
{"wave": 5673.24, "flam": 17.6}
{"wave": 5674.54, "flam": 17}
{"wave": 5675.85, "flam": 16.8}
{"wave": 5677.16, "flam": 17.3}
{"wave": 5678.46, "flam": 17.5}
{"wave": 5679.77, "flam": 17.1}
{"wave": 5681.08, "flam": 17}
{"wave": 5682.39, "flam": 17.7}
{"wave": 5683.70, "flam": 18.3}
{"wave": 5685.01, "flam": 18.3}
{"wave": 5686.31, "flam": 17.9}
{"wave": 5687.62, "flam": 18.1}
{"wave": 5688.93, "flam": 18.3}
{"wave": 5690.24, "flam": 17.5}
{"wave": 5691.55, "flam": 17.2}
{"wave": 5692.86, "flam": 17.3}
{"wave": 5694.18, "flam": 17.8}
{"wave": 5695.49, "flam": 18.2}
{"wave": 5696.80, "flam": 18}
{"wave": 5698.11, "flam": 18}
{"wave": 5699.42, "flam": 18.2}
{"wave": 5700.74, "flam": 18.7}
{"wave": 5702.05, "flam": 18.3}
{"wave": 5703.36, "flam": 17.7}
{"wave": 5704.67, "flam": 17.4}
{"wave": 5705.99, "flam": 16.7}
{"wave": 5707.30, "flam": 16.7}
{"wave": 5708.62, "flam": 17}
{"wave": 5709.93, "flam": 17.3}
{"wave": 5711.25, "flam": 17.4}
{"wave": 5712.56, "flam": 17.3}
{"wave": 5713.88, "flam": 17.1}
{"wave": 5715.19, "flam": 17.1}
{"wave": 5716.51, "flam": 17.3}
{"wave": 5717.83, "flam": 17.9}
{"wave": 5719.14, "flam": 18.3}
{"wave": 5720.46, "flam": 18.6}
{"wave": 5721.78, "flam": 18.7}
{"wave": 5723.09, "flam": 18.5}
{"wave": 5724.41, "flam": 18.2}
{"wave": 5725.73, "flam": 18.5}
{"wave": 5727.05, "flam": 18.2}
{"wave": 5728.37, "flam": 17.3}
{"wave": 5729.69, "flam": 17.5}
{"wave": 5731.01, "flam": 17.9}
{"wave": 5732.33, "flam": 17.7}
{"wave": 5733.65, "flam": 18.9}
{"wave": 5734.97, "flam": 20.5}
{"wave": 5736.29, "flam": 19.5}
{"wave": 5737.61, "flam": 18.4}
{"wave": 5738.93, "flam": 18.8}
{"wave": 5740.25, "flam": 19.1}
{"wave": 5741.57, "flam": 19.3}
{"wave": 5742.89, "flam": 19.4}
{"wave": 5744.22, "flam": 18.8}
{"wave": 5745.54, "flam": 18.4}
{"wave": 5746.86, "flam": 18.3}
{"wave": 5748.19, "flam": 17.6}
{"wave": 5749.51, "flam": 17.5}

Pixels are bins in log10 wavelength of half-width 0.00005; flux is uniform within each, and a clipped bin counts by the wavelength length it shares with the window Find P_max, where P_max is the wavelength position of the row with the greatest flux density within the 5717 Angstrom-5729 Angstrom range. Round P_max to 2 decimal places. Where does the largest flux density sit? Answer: 5721.78 Angstrom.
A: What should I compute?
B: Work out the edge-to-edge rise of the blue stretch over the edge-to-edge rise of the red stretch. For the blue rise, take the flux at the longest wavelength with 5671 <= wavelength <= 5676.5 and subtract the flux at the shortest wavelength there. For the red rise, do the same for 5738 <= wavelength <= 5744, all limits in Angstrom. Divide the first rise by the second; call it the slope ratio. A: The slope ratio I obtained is -2.5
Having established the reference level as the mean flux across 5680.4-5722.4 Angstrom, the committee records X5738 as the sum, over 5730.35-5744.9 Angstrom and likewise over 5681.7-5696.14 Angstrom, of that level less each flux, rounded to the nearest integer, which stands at -15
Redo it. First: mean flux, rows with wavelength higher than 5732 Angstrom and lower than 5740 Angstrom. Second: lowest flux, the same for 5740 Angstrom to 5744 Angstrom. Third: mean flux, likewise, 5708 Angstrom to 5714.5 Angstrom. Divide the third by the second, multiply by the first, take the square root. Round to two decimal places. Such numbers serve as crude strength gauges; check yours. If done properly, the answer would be 4.14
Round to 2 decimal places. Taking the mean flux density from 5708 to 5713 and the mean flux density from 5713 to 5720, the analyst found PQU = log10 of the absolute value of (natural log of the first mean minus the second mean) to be 1.17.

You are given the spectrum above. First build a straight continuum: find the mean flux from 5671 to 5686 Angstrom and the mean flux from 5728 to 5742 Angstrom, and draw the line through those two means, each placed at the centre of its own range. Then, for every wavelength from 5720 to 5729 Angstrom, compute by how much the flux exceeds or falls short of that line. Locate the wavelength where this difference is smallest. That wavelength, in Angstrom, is 5728.37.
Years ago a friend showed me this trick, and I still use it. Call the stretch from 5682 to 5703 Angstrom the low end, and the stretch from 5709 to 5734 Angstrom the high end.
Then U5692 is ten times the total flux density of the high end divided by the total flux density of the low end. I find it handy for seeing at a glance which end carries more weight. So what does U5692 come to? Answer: 12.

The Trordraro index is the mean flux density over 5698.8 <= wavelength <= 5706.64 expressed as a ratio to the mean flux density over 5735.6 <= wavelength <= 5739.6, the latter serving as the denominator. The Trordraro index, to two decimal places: 0.94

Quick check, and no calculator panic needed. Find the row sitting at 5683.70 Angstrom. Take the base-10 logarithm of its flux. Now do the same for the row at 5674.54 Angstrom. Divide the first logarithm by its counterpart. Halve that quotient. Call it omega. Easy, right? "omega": 0.513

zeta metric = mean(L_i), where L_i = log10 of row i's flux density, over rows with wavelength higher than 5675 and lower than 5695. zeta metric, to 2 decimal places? 1.25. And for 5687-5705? 1.25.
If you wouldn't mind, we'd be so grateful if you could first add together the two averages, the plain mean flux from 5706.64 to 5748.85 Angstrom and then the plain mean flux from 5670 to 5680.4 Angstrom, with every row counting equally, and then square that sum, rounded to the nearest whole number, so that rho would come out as 1275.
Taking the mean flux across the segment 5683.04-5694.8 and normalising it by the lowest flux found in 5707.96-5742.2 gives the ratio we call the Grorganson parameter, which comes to 1.05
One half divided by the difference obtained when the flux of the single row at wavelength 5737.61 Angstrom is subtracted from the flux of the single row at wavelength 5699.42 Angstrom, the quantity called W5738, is -2.5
